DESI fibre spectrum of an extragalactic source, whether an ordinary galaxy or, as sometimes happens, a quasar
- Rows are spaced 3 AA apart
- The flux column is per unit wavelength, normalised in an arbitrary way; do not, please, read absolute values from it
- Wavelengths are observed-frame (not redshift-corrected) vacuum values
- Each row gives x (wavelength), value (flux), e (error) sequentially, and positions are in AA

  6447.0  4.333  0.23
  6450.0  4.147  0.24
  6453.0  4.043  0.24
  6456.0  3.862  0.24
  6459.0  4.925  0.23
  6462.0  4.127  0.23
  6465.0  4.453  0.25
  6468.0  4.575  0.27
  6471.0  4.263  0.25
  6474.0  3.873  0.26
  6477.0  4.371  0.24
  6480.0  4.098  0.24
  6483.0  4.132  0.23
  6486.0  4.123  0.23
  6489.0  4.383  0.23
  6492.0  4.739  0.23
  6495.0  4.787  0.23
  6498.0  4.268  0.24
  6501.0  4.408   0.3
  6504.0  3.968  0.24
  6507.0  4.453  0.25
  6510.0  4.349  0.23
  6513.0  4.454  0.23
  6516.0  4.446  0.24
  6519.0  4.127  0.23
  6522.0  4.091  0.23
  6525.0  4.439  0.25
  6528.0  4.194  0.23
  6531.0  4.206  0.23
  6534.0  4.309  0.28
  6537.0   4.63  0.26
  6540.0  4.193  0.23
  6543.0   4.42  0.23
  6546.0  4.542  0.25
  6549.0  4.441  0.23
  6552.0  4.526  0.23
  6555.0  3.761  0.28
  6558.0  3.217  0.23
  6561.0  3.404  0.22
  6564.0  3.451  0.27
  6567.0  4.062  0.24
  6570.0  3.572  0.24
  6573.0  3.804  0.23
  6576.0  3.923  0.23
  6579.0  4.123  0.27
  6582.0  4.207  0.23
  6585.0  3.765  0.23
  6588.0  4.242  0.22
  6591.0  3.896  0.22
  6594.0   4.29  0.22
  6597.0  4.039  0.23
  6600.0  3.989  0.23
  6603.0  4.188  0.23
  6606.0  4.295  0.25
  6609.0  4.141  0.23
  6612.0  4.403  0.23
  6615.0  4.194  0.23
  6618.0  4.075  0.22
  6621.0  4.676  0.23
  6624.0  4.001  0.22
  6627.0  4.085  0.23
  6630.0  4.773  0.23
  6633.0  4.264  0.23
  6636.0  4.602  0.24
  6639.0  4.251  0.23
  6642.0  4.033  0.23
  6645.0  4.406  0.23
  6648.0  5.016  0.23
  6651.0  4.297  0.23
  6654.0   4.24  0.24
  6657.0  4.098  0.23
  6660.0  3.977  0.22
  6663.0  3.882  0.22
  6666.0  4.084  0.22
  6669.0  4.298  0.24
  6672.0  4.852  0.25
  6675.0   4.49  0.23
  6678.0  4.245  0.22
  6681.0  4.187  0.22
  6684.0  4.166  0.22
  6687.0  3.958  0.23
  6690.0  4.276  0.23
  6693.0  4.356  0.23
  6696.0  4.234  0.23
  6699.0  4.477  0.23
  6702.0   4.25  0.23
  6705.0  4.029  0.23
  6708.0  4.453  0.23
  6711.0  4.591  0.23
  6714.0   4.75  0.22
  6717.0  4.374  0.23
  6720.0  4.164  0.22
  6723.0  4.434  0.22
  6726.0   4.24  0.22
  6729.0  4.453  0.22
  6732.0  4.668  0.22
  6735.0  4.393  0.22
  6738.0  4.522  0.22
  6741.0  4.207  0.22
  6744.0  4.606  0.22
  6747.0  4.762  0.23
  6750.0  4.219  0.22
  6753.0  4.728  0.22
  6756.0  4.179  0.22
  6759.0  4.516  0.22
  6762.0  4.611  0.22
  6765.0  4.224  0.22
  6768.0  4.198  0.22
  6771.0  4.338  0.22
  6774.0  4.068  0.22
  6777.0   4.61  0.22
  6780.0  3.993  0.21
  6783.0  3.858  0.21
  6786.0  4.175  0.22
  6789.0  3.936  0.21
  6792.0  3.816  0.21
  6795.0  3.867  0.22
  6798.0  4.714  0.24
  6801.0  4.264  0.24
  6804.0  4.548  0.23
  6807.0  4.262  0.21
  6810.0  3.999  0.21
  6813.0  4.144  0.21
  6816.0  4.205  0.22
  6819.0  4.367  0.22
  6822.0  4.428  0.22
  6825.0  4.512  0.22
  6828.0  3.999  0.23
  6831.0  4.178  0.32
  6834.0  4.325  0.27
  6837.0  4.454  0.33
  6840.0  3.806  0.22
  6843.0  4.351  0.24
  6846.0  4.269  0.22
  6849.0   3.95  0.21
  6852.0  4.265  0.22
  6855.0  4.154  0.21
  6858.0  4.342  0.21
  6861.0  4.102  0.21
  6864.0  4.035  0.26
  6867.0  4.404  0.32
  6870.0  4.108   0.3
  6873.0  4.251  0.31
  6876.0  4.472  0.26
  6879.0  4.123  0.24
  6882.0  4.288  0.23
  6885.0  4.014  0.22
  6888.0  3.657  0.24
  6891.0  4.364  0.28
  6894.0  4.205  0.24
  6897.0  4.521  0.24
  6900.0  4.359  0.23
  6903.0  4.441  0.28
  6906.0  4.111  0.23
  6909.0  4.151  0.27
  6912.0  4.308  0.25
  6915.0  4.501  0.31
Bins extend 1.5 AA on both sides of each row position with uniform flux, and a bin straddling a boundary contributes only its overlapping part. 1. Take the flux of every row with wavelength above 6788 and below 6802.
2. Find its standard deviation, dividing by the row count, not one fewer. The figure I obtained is 0.34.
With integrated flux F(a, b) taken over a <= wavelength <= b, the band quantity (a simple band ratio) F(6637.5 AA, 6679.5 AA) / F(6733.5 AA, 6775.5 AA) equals 0.98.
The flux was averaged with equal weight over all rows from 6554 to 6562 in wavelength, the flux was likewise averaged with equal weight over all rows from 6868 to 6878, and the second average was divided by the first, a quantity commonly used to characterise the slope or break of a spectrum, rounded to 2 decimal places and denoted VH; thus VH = 1.24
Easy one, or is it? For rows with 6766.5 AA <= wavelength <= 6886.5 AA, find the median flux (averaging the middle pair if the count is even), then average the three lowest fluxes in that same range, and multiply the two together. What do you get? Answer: 16.1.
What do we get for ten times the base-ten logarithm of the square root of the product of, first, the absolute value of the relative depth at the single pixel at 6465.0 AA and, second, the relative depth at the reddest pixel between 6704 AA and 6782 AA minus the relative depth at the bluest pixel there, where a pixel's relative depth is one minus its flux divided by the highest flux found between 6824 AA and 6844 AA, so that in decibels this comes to -19.9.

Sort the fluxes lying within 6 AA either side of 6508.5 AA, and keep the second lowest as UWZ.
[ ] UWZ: 4.349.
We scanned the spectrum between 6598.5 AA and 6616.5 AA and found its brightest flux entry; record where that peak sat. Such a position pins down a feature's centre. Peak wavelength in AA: 6612.0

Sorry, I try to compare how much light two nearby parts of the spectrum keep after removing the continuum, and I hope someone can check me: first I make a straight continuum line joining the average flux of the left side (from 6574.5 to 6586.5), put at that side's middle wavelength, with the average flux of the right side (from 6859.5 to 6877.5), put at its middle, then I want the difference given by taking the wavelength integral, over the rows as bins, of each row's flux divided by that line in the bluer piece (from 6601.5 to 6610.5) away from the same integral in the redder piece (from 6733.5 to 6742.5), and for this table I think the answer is 0.1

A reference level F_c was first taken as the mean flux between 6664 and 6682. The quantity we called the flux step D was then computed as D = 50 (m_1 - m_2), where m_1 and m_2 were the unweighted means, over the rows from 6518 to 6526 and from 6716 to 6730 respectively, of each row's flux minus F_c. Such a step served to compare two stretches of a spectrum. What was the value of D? -6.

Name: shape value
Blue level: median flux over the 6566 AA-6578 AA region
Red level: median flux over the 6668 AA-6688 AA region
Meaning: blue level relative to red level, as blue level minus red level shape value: -0.38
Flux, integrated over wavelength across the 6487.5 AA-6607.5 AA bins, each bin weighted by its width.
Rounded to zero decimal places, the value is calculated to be 500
